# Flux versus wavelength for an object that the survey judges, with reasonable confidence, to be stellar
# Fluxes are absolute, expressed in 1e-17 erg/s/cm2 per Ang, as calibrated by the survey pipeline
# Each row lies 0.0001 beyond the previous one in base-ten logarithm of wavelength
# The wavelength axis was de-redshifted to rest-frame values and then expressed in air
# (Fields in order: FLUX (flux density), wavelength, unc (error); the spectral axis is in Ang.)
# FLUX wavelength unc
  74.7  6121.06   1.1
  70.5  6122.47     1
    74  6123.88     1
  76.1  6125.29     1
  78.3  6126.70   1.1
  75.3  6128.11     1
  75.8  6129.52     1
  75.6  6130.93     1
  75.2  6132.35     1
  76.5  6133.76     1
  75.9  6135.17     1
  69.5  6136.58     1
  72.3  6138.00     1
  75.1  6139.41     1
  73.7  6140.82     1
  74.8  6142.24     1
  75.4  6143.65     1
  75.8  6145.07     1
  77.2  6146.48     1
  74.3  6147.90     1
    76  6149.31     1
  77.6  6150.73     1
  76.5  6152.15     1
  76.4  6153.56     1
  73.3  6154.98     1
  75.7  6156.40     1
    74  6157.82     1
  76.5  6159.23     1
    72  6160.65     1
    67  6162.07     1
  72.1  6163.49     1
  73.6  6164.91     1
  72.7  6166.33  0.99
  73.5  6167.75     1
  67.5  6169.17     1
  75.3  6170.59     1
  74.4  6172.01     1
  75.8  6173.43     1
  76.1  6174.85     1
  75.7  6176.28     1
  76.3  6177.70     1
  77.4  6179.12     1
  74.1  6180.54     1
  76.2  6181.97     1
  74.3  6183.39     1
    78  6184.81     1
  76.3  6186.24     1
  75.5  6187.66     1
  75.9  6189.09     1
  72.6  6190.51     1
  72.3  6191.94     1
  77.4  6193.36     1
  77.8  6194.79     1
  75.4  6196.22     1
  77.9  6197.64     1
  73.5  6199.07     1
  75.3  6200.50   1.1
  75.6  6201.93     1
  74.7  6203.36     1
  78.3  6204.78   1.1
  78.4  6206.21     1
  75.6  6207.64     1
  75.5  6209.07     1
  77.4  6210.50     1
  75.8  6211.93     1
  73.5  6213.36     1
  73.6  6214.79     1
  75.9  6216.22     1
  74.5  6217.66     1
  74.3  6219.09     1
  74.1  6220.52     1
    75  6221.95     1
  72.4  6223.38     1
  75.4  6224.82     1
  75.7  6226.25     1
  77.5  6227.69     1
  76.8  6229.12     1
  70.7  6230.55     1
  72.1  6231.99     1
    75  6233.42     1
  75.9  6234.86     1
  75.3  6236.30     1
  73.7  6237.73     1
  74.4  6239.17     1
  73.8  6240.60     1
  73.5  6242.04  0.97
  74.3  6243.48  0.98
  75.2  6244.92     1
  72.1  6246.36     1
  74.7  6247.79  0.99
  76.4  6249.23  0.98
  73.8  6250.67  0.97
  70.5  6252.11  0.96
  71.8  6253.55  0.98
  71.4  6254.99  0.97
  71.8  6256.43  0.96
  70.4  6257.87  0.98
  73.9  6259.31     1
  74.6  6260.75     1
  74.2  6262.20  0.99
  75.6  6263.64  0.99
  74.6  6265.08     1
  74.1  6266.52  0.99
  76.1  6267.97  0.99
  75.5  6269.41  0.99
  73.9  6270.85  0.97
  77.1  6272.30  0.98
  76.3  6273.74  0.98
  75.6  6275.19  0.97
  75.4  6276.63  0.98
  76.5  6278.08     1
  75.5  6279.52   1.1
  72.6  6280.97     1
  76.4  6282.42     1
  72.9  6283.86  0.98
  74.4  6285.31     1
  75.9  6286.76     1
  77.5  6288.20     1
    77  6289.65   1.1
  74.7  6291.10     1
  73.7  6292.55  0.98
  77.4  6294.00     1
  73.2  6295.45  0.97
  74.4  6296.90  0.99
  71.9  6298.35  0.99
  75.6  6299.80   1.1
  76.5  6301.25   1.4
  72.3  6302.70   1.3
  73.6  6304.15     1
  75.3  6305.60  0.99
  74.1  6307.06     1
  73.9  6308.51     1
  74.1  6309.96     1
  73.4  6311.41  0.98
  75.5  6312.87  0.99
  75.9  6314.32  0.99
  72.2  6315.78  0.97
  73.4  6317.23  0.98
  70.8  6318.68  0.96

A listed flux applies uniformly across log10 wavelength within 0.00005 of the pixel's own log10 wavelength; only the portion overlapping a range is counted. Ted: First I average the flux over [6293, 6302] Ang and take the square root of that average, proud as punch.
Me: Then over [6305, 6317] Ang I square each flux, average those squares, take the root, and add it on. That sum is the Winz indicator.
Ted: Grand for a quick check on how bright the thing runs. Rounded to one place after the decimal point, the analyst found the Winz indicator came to 83.0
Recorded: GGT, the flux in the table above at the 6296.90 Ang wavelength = 74.4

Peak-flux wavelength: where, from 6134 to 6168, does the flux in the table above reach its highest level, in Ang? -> 6150.73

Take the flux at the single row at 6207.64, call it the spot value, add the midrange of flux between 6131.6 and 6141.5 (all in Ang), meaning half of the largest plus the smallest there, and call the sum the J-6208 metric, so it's 149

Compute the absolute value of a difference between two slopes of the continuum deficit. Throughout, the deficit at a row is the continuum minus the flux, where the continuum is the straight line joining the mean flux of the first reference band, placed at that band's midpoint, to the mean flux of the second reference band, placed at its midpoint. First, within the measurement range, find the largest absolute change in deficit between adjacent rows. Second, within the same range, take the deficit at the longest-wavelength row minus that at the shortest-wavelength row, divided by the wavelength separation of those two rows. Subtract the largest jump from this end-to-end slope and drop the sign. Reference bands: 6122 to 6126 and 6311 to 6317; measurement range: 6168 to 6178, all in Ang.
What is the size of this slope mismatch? 8.8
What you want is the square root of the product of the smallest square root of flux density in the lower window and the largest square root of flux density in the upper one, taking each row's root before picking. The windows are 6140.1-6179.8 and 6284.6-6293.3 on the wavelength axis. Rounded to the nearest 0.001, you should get 8.489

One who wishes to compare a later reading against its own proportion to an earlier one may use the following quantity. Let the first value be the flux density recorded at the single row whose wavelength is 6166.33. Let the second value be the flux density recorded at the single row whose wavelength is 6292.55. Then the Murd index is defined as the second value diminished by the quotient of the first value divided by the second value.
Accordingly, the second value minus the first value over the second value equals 72.7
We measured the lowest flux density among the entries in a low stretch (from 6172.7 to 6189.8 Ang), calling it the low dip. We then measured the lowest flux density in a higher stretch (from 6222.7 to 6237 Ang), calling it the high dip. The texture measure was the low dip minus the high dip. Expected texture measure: 3.4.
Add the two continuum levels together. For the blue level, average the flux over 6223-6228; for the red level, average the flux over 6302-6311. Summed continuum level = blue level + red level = 149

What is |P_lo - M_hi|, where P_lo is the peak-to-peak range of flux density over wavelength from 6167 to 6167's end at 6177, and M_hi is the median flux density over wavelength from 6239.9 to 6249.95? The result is 65.7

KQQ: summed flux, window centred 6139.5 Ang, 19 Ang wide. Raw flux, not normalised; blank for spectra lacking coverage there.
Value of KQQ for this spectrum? 971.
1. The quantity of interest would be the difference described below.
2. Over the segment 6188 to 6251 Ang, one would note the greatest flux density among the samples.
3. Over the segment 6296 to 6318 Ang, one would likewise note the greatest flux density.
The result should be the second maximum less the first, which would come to -1.90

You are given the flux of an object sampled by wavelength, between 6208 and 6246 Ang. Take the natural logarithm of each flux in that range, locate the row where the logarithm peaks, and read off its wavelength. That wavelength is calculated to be 6227.69 Ang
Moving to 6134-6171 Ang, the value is 6150.73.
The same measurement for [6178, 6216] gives 6206.21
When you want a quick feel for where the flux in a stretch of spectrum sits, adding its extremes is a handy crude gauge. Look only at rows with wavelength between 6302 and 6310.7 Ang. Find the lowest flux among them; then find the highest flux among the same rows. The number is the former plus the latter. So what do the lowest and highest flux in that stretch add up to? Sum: 148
